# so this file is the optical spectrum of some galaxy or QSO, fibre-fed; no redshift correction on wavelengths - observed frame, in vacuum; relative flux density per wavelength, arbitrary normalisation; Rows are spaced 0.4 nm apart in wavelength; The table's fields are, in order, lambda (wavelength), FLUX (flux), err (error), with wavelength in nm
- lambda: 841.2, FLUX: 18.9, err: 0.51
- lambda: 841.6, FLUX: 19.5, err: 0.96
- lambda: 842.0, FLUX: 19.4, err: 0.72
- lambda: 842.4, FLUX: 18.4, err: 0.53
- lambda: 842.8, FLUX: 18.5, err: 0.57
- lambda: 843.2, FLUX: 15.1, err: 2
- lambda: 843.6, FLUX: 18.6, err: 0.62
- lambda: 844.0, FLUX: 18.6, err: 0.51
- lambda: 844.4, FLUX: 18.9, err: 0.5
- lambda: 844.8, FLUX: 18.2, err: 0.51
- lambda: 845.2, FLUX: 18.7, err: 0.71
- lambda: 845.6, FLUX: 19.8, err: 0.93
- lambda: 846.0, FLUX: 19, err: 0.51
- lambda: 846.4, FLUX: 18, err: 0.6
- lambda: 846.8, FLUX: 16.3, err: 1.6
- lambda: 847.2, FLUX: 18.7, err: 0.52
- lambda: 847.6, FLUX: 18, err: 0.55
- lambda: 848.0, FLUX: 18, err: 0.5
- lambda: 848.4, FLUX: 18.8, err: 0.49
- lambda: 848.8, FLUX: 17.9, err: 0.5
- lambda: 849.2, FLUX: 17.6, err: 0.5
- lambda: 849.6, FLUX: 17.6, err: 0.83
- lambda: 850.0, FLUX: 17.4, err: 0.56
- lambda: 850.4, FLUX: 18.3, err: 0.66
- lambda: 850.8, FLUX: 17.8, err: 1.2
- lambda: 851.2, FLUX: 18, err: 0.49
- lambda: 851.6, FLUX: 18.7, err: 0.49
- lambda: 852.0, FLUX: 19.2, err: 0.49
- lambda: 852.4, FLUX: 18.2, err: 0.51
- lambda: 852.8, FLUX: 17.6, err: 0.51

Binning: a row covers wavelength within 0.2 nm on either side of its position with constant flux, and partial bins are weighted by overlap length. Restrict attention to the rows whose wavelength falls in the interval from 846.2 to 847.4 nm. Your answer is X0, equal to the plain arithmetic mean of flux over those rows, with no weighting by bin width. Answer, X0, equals 17.7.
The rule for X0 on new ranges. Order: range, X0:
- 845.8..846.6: 18.5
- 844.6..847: 18.3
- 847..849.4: 18.2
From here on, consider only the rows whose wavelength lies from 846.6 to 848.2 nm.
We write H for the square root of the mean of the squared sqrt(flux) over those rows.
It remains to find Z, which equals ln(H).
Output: 1.44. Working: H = 4.21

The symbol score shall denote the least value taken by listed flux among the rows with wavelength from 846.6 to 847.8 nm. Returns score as 16.3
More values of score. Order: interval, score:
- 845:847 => 16.3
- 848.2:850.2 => 17.4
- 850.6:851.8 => 17.8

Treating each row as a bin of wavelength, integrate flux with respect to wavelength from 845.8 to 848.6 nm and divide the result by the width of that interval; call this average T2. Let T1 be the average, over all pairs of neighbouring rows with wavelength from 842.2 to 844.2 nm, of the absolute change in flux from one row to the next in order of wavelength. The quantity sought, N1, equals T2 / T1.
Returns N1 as 10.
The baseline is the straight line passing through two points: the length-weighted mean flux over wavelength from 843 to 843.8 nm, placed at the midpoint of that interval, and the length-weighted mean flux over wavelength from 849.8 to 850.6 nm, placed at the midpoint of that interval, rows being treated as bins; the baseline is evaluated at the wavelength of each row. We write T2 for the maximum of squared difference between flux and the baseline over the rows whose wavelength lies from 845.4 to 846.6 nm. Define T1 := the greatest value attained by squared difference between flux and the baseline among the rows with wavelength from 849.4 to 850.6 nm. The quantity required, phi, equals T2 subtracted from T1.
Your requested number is -7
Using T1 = 0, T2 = 6.9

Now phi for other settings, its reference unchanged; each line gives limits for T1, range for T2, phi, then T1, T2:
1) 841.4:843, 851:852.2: 7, 8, 1.2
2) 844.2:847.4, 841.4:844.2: -2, 7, 8.5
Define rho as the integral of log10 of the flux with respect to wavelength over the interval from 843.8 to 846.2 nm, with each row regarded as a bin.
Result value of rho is 3.06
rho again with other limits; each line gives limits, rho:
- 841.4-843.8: 3.02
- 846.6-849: 3.01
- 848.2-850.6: 3.01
